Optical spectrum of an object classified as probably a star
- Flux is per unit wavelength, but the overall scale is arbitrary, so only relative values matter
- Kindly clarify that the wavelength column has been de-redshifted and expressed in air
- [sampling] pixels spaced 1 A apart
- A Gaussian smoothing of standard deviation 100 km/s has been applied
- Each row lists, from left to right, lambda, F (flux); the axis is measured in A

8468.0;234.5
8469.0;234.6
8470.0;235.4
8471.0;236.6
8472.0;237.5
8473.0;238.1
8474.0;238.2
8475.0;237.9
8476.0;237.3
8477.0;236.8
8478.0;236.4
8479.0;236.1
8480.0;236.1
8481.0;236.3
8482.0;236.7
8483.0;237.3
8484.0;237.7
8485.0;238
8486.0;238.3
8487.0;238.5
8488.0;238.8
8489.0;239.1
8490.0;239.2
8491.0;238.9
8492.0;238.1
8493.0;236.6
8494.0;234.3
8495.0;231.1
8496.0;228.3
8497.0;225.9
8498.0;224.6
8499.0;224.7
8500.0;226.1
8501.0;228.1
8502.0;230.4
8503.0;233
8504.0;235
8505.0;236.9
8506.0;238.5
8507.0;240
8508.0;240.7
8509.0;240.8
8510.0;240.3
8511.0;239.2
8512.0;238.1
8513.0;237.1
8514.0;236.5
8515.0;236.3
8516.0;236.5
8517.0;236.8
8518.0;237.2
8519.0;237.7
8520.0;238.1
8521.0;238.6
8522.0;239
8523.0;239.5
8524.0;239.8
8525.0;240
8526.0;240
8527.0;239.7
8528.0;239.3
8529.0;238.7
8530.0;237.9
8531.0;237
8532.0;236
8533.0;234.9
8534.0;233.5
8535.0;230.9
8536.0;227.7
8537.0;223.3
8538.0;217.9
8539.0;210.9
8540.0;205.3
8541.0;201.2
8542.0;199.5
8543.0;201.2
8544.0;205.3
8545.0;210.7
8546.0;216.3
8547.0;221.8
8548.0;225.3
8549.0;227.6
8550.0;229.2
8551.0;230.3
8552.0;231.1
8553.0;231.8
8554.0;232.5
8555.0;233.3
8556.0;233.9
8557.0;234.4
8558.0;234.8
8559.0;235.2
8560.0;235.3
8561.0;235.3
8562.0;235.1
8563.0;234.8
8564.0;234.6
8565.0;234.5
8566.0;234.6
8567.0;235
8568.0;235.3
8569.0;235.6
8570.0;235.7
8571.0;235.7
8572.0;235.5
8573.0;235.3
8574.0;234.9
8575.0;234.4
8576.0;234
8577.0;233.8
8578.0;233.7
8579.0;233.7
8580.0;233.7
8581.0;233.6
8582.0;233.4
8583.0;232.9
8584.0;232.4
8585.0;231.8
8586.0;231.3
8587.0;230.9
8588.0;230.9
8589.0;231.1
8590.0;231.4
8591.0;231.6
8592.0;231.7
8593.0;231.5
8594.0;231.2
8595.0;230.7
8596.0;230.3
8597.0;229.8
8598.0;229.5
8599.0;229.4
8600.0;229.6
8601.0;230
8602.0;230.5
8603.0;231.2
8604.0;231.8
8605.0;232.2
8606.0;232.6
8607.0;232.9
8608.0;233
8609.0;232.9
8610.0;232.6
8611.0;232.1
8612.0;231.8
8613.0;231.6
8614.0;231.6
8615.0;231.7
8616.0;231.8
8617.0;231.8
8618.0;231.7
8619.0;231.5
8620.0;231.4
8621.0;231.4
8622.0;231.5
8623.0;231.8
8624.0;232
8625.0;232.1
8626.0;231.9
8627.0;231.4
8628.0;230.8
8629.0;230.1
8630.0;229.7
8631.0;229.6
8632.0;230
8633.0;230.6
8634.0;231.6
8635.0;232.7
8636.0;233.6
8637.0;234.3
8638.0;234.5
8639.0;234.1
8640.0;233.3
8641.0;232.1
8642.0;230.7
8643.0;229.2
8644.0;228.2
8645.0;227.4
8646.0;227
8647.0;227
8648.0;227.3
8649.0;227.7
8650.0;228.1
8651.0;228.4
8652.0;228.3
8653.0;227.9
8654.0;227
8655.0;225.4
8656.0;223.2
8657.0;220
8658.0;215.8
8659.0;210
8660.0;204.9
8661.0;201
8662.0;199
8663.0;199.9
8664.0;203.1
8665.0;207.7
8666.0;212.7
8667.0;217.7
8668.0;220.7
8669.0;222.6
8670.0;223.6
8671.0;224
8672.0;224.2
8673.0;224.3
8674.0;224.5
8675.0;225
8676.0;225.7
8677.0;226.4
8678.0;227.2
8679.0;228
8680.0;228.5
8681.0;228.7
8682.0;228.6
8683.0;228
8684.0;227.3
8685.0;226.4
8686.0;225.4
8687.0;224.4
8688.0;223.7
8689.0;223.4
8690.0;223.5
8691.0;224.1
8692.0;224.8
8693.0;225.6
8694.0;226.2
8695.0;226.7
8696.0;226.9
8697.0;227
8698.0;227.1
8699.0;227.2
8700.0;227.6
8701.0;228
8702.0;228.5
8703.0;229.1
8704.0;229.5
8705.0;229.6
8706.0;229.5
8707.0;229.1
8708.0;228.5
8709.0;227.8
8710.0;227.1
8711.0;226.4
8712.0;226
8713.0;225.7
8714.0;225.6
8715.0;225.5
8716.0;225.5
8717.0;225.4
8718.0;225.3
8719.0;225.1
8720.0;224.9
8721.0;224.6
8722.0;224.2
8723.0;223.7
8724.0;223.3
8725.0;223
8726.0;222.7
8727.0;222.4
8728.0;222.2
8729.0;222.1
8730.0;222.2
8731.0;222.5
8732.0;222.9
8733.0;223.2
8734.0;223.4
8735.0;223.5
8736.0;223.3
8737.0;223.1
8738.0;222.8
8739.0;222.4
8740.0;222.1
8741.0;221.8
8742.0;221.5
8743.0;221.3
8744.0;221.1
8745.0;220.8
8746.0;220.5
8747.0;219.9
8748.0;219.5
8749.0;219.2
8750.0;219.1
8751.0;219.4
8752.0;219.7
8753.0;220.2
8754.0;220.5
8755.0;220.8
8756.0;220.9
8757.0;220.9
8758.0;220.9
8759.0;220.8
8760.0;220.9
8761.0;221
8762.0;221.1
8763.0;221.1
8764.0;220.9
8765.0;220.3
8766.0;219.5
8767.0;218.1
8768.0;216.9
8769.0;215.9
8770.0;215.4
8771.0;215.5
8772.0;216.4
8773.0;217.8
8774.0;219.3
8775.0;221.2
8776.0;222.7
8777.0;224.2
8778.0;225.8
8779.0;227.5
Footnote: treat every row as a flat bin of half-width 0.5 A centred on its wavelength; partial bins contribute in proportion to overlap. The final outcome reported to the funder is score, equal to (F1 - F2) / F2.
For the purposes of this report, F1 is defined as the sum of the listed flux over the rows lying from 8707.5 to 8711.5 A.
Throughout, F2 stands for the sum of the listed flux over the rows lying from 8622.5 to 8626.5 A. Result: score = -0.02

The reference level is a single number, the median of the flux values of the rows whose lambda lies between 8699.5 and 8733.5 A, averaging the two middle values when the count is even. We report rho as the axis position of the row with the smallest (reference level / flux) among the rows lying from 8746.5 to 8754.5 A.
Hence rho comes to 8754.0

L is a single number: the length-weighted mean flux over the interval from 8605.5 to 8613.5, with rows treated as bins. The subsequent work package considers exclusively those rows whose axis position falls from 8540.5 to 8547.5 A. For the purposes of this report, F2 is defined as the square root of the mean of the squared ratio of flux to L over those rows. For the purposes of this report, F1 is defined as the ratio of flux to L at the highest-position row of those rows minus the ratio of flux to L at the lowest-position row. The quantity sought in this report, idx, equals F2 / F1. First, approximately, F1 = 0.089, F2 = 0.90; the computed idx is 10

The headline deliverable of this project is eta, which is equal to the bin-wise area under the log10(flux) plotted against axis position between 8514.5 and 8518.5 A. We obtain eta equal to 9.50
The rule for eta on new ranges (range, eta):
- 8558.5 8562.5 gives 9.49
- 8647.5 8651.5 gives 9.43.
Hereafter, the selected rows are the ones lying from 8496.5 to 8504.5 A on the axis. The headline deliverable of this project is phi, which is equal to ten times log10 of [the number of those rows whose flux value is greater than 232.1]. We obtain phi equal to 3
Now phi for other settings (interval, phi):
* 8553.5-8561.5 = 9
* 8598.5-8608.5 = 6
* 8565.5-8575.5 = 10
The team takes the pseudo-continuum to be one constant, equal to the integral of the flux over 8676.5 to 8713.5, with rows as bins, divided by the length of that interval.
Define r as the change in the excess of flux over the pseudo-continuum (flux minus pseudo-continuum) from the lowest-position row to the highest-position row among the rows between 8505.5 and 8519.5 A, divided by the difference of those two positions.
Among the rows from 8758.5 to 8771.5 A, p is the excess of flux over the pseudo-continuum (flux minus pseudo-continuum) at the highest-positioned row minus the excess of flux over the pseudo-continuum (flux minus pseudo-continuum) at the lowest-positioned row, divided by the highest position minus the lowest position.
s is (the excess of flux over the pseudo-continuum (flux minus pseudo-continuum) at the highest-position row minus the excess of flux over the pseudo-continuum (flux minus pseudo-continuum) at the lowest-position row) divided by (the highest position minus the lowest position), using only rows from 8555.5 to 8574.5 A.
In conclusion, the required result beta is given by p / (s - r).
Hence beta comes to -3.8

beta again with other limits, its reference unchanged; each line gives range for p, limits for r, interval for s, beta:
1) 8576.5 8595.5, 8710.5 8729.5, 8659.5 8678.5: -0.1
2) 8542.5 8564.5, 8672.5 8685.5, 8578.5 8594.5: -4.7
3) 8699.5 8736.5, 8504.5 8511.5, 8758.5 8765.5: 0.3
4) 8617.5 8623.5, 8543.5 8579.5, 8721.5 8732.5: 0.0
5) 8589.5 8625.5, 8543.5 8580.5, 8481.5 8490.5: 0.0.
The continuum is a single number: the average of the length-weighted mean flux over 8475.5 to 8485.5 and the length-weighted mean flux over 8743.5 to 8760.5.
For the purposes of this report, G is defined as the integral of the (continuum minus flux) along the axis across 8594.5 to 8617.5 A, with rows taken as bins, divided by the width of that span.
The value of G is -3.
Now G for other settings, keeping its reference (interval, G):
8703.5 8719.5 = 2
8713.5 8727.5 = 4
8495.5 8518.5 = -6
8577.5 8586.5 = -4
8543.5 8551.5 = 8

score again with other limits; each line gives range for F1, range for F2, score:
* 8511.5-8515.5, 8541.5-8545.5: 0.16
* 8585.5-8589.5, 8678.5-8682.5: 0.01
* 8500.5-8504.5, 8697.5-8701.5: 0.02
